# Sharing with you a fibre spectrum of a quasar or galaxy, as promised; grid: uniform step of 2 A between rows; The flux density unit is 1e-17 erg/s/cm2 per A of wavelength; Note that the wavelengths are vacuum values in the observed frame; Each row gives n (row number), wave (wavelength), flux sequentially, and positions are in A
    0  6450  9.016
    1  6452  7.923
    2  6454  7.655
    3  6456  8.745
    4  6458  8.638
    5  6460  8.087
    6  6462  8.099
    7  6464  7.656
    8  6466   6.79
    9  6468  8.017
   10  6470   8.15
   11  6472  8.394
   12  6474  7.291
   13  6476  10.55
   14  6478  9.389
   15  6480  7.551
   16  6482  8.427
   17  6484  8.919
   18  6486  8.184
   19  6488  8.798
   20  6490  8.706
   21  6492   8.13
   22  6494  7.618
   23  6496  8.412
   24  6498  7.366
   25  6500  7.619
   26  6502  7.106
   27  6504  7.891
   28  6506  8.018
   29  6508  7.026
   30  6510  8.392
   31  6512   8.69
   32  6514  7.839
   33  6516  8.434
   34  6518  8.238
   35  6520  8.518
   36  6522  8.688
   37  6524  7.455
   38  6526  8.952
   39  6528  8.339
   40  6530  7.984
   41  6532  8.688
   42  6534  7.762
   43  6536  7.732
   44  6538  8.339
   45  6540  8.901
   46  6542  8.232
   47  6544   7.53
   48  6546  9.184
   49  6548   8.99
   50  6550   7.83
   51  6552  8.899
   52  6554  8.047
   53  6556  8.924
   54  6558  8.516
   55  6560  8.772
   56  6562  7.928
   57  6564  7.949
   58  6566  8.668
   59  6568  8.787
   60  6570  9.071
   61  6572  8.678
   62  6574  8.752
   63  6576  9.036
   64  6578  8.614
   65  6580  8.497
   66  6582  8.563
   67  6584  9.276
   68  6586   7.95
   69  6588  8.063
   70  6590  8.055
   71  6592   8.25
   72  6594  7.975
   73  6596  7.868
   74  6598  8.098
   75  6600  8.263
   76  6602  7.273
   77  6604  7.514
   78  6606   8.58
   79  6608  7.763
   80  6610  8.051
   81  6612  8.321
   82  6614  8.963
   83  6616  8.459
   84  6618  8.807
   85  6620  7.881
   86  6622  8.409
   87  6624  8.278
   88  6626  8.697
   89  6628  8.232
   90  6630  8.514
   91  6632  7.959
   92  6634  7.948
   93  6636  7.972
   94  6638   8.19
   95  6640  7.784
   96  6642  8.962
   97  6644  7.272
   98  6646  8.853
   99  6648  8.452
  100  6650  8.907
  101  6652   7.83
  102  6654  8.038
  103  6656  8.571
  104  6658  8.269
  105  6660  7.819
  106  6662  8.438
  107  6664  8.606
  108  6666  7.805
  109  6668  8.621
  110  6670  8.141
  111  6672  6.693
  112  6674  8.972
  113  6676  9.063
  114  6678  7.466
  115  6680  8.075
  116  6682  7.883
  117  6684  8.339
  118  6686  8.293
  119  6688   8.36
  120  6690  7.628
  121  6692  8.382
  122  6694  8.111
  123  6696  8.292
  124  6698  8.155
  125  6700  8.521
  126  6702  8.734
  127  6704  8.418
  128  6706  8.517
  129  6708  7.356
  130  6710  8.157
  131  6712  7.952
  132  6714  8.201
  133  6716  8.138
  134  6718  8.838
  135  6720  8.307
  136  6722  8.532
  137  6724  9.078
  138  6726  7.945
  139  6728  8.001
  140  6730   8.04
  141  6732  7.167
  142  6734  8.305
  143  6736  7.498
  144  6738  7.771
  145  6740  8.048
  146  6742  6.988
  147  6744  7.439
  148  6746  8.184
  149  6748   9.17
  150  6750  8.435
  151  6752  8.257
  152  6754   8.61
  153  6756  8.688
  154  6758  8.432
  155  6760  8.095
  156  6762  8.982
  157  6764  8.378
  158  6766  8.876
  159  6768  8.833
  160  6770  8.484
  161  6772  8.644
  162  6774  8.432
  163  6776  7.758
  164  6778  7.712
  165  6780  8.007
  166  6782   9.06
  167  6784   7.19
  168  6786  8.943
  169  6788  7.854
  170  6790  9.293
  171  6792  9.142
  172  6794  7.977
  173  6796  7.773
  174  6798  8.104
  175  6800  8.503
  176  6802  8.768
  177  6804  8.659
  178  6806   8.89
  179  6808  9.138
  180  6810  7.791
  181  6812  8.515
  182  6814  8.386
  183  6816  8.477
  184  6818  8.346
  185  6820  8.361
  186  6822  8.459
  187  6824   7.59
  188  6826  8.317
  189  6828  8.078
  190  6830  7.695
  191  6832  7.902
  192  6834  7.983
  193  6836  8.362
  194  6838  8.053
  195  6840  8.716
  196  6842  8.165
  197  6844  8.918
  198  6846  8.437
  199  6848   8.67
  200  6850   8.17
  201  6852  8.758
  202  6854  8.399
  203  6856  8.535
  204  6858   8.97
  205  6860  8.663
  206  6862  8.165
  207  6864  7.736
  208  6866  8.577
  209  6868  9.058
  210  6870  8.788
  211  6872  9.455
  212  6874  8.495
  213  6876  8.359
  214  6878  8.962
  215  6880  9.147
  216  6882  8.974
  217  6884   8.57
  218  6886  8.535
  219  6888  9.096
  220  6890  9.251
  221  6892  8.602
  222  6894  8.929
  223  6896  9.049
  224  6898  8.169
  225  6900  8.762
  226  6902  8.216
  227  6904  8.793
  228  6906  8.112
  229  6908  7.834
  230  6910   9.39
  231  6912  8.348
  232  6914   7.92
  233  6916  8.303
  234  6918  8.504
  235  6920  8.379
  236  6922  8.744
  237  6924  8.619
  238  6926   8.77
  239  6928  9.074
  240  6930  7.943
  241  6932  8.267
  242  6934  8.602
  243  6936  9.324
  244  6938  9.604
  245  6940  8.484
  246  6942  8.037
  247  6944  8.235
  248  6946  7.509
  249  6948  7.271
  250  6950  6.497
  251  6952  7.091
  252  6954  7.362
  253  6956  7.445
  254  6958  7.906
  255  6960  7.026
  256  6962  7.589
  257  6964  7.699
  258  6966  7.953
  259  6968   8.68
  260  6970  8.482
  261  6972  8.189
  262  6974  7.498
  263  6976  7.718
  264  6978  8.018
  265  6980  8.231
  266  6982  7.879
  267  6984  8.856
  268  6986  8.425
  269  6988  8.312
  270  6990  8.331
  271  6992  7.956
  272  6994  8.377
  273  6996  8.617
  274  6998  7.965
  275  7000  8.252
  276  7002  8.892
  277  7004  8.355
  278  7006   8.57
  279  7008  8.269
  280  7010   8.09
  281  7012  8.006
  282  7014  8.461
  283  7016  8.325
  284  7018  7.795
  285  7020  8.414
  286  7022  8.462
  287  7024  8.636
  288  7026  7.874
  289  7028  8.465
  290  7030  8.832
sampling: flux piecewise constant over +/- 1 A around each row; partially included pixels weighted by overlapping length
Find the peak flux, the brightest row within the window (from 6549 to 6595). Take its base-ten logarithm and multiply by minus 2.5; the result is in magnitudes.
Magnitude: -2.42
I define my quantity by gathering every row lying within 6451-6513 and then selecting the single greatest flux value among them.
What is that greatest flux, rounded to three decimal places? 10.550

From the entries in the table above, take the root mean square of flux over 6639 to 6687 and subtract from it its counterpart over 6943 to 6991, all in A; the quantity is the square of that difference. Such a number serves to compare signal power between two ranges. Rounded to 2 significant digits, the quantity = 0.14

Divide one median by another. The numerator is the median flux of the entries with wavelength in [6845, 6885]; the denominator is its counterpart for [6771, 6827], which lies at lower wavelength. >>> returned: 1.03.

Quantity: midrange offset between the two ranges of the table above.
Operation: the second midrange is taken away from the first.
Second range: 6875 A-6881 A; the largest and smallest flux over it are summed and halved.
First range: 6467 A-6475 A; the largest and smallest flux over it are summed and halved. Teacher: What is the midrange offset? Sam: -0.91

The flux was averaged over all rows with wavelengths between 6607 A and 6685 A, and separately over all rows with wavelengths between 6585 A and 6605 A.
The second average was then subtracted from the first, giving 0.31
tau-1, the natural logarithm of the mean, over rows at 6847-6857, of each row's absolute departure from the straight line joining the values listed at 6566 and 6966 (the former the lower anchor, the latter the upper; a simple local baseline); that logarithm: -1.05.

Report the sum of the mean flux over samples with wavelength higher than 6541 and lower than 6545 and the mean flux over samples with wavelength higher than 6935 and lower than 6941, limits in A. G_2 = 17.0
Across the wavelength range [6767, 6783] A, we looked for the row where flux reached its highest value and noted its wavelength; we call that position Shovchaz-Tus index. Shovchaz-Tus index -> 6782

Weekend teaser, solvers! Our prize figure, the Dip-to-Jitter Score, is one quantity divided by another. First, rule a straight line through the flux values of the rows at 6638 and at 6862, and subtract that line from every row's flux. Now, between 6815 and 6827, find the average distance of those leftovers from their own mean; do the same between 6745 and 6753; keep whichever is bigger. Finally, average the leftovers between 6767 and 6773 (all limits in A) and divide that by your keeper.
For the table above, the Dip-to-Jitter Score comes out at 1.5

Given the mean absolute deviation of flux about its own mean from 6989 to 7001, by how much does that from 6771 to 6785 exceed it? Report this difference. 0.3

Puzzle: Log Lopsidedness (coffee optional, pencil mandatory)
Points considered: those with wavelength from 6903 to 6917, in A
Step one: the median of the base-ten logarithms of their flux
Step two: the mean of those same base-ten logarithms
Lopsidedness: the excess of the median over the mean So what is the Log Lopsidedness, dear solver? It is -0.004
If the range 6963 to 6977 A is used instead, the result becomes -0.004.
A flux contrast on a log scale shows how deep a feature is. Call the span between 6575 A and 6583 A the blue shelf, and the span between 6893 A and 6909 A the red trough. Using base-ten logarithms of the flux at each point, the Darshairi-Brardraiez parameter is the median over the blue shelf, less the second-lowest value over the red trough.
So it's 0.025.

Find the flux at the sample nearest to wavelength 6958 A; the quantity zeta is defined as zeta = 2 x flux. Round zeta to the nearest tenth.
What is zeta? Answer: 15.8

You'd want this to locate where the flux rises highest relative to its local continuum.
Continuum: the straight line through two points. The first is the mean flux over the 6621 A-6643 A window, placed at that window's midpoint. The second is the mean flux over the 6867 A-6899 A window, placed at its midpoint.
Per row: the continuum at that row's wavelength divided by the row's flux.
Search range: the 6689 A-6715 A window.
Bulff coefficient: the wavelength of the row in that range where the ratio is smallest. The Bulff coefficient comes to 6702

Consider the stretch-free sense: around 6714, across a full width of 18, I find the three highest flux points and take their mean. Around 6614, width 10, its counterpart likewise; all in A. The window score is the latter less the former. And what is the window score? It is 0.11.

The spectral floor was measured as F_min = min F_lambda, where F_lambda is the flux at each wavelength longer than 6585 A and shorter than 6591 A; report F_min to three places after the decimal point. 7.950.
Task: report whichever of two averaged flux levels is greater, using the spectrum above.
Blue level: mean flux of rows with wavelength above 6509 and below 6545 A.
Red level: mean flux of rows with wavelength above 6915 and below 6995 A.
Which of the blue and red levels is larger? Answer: 8.26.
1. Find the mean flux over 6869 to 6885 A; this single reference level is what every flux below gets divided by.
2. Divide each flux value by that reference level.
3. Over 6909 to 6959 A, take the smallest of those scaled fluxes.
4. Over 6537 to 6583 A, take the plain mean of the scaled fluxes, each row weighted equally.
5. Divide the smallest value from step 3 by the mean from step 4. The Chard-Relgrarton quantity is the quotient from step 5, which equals 0.76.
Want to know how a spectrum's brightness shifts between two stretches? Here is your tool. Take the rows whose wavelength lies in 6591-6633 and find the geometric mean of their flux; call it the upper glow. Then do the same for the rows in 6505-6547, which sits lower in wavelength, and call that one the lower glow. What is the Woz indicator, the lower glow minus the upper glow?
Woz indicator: 0.0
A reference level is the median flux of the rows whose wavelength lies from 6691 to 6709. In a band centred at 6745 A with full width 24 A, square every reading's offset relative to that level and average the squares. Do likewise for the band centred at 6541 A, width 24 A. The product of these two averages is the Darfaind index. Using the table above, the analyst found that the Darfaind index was 0.125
